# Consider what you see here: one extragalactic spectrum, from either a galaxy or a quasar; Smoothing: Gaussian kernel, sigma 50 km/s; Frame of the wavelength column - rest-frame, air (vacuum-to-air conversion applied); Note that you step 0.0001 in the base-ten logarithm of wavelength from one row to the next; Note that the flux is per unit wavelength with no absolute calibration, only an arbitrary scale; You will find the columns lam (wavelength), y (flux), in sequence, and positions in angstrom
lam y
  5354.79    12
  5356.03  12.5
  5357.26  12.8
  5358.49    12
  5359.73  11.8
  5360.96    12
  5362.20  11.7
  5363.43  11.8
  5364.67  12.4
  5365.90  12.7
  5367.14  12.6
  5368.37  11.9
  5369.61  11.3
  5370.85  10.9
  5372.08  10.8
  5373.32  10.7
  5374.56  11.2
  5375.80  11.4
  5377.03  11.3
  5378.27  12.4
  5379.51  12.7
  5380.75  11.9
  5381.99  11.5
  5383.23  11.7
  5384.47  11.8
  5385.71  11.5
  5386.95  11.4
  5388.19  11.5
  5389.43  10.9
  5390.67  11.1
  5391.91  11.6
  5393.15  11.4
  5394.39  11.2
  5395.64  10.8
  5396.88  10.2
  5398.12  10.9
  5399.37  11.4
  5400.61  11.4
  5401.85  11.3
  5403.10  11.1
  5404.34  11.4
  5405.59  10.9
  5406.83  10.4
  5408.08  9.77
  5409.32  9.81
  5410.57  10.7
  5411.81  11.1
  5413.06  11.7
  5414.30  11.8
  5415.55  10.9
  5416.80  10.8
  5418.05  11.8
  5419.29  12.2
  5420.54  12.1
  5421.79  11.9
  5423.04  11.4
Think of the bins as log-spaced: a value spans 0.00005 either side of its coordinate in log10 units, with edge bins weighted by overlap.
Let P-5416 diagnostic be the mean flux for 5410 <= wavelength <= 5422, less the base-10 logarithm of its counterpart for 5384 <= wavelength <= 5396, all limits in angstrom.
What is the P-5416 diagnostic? 10.4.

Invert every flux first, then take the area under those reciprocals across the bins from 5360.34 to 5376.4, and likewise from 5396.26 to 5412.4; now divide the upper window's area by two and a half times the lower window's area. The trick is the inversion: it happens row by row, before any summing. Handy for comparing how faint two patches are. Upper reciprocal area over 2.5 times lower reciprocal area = 0.434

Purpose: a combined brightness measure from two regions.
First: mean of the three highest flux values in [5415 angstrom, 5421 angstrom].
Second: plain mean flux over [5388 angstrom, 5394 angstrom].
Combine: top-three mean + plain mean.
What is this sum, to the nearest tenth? 23.3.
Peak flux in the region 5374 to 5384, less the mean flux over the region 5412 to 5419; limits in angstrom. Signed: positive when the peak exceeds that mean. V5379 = 1.3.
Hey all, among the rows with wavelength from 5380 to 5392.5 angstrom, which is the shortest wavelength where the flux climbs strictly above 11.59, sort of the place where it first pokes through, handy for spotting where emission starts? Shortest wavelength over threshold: 5380.75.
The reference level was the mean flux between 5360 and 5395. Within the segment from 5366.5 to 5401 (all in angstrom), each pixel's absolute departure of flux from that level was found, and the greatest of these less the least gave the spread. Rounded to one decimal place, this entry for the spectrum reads 1.4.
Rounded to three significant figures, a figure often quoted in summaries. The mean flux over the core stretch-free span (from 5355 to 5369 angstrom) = 12.2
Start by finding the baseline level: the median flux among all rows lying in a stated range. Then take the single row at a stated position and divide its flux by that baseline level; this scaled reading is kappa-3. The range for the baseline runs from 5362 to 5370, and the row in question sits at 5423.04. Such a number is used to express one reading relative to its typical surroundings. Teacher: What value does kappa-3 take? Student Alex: 0.96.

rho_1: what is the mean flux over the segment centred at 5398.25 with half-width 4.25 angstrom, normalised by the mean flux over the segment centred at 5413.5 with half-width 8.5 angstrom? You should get 0.99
